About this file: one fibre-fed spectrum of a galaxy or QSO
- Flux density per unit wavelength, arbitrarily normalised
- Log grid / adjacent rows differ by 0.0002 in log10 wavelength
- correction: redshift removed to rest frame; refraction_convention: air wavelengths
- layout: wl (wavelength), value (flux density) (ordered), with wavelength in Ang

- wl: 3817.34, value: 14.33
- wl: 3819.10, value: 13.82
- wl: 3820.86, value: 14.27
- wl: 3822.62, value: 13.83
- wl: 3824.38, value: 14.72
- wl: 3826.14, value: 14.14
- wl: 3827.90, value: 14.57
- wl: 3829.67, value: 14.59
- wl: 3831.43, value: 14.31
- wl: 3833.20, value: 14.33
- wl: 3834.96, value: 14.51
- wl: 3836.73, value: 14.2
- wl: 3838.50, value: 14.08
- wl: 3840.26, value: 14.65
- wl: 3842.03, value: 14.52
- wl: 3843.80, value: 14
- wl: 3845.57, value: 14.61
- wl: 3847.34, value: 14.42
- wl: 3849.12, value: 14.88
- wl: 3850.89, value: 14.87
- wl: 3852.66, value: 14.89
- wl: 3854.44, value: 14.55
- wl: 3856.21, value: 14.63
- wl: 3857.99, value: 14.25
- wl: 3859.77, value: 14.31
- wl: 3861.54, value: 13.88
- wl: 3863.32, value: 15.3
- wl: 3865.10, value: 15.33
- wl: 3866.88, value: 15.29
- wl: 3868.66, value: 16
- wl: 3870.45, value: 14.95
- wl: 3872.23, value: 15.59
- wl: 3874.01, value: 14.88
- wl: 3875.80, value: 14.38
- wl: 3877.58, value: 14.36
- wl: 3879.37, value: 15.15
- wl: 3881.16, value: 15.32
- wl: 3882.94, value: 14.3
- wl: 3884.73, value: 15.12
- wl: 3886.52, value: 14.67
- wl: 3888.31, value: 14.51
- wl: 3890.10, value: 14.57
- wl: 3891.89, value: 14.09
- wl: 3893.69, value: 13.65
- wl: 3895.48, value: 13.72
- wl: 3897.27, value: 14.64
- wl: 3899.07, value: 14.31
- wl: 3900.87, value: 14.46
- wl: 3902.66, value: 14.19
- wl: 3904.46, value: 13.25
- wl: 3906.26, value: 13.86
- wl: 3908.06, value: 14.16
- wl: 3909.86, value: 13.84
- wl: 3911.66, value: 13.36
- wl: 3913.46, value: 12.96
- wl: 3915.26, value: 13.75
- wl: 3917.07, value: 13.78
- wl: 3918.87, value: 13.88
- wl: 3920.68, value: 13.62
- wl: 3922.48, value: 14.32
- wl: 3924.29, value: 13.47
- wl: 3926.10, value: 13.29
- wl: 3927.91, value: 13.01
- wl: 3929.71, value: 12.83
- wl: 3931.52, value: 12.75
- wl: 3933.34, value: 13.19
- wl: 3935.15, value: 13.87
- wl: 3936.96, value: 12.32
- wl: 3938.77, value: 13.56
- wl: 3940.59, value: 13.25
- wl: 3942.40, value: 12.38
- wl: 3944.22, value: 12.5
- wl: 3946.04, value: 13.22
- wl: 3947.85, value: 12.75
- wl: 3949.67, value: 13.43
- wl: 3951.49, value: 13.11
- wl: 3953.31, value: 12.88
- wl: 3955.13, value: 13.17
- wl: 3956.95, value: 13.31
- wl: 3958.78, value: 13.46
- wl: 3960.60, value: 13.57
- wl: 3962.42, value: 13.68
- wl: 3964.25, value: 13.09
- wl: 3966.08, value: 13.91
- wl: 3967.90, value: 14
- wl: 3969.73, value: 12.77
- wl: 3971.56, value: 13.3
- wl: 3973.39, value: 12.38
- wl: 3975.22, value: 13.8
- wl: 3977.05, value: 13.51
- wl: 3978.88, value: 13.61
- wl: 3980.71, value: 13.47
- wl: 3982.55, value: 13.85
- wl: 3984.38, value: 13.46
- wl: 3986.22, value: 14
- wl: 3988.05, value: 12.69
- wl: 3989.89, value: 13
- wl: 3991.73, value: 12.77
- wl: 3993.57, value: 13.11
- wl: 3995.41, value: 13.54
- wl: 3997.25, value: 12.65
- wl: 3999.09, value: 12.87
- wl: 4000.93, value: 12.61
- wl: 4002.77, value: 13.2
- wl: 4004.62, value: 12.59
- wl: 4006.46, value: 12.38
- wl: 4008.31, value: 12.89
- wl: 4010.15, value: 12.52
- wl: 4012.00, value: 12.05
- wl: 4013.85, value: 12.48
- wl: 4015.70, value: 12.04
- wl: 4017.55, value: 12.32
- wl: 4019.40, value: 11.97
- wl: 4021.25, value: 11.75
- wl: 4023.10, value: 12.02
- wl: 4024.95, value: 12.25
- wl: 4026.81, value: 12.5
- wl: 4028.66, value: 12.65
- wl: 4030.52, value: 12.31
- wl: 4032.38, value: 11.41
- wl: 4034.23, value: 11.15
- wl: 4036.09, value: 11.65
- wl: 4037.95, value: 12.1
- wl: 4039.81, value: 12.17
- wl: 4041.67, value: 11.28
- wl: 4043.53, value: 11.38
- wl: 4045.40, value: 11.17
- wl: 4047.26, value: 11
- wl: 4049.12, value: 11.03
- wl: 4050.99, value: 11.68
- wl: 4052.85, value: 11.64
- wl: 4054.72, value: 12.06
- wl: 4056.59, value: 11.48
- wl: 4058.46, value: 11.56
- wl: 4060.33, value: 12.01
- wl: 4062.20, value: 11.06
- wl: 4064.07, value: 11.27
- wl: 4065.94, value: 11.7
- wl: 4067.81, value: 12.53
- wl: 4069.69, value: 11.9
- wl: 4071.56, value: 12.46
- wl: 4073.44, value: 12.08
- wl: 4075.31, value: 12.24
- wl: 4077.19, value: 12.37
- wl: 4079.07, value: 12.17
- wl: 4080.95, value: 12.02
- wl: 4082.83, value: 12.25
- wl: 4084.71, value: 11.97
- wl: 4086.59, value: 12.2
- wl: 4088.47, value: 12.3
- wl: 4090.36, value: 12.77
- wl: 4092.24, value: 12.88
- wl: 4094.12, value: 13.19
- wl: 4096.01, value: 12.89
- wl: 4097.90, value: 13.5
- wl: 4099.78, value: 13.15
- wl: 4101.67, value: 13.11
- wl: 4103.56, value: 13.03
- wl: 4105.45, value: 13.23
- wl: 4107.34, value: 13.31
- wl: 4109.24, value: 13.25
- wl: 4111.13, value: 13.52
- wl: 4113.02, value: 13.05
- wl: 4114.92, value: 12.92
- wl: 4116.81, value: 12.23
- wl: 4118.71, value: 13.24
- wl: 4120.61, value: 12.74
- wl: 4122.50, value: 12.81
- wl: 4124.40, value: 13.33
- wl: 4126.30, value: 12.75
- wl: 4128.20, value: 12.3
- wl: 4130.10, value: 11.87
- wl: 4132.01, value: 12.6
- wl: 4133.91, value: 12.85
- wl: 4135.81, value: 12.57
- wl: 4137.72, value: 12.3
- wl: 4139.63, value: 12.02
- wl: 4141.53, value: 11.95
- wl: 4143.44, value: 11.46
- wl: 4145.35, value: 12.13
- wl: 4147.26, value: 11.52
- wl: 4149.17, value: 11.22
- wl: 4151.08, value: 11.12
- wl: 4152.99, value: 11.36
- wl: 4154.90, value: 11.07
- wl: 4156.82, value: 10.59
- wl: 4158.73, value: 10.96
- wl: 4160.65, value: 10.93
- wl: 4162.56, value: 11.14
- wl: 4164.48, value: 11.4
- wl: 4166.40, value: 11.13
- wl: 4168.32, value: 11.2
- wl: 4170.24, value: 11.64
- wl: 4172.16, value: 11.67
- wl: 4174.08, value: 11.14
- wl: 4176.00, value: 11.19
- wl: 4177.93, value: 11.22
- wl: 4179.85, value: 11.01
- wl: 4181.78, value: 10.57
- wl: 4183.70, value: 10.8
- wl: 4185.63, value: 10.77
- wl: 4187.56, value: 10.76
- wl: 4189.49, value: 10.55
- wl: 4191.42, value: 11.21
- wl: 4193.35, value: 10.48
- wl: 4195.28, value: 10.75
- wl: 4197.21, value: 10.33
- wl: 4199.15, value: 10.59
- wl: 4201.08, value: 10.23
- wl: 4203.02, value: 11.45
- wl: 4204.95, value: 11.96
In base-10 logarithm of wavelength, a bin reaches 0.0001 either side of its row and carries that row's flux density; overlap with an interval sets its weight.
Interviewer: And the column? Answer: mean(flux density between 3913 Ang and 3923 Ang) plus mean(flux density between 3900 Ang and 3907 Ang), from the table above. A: 27.7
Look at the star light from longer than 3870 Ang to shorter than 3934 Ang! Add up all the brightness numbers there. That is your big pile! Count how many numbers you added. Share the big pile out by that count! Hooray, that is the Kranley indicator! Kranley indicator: 14.1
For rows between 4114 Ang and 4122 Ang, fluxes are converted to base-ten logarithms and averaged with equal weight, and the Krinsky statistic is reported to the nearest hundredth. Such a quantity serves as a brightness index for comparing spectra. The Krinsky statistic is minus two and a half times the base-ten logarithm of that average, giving -0.11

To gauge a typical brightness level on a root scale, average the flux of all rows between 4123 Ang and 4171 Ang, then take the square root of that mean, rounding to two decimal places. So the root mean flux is 3.43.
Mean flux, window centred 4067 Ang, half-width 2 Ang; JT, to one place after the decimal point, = 12.1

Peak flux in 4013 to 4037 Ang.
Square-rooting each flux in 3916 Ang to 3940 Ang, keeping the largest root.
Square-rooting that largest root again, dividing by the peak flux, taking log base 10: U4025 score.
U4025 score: -0.813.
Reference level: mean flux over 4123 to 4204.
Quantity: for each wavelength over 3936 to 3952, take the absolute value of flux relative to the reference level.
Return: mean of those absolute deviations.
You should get 1.6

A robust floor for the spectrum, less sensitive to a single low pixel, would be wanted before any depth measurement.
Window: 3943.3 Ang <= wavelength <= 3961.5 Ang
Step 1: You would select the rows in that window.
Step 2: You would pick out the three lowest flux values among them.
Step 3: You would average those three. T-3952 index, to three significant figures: 12.7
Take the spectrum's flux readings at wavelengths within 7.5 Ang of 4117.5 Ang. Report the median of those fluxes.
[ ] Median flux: 13.0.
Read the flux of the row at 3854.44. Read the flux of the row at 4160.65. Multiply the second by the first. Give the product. 159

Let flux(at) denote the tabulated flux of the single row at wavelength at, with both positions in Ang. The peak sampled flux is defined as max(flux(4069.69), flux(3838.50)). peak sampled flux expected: 14.1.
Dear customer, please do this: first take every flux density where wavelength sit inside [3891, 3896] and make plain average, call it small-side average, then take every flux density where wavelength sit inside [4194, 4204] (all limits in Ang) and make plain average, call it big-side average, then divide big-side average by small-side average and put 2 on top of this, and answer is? 2.77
